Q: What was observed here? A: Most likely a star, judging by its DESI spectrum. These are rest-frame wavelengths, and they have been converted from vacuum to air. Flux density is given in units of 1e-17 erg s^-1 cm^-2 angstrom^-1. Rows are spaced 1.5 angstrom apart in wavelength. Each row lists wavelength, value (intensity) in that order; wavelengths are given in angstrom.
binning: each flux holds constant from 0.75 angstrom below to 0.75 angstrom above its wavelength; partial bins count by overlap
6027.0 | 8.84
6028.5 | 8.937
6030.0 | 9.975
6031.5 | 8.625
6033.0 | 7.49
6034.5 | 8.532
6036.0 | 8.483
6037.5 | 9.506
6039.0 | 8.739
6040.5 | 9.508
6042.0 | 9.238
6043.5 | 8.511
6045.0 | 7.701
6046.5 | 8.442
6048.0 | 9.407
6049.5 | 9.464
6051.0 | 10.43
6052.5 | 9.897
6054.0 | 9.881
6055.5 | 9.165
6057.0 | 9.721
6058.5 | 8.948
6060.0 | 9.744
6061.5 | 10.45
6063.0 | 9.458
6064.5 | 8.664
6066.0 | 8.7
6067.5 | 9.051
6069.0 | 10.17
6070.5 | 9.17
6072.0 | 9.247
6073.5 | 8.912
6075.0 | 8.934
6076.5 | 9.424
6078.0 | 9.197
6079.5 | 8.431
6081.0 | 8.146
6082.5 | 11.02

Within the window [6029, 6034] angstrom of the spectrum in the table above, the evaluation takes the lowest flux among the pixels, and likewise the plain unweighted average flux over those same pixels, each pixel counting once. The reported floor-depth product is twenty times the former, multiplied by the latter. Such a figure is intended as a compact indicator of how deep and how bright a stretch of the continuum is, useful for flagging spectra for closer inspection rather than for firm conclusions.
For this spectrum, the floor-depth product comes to 1303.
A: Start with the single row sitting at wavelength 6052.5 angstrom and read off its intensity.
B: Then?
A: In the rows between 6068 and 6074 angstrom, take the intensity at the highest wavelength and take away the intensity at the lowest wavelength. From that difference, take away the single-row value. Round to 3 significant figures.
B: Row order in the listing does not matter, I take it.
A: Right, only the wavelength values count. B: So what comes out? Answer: -11.2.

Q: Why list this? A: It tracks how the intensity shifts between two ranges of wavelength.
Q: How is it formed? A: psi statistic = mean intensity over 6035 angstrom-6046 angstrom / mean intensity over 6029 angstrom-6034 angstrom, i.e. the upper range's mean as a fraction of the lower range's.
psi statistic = 1.01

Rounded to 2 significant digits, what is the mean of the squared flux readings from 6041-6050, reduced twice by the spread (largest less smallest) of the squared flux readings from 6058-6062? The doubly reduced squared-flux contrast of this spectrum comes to 19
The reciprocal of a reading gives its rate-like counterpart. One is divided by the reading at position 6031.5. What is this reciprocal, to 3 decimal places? 0.116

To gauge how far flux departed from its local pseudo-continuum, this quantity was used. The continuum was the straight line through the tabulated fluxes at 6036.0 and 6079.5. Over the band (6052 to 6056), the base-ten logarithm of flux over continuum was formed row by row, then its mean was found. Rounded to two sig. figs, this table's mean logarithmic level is 0.057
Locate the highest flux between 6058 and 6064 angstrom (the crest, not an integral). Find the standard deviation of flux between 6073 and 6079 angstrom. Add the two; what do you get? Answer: 10.7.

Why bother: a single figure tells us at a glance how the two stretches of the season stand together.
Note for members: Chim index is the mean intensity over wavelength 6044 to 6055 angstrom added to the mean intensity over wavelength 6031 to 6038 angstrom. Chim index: 17.8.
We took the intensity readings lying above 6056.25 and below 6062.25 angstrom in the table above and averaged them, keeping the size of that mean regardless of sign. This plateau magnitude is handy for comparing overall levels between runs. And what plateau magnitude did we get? 9.7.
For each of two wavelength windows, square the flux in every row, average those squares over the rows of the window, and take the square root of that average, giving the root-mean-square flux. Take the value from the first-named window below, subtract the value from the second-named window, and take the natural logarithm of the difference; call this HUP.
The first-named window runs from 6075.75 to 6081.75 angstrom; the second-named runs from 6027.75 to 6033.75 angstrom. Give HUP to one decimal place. -4.3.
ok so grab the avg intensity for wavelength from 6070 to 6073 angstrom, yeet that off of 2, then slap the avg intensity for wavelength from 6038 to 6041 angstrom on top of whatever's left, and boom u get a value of 1.9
